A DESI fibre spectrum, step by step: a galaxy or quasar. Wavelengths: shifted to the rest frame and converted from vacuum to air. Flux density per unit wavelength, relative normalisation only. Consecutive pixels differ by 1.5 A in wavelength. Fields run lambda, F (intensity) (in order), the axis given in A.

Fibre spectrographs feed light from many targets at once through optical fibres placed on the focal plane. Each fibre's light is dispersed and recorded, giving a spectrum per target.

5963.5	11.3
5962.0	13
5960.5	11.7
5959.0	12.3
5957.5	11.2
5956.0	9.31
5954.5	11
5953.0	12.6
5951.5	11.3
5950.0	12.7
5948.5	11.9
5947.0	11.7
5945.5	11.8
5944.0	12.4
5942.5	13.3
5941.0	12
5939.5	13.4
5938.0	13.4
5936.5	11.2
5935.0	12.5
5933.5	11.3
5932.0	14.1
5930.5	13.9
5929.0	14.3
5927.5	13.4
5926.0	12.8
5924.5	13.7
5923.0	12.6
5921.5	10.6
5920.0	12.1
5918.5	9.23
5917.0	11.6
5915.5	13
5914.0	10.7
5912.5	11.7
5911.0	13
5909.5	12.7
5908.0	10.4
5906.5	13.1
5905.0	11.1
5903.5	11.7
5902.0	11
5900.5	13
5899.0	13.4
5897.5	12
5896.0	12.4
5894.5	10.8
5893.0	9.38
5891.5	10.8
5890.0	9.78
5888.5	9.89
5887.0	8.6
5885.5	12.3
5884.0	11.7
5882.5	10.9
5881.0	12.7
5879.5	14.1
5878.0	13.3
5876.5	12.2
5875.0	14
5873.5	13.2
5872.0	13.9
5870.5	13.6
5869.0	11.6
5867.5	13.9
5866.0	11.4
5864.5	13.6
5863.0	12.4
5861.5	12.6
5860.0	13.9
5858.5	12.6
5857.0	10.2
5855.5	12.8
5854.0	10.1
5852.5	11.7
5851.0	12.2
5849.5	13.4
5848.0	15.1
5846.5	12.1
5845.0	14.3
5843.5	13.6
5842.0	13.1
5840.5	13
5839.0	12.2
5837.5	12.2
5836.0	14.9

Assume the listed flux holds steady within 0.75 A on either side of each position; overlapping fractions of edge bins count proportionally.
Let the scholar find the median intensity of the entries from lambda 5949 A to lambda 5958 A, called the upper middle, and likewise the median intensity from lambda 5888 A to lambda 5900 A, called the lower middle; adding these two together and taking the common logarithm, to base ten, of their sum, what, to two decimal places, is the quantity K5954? 1.34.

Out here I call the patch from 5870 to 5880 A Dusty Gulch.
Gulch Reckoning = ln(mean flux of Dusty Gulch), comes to 2.60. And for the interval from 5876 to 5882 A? 2.57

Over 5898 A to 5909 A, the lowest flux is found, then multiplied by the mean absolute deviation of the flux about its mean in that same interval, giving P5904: 10.8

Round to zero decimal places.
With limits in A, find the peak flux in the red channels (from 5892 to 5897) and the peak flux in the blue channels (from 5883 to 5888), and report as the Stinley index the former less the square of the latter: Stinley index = -139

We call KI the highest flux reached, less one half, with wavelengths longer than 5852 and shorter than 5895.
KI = 13.6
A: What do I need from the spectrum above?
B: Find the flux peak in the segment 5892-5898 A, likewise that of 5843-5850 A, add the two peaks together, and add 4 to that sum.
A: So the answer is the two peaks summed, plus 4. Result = 31.5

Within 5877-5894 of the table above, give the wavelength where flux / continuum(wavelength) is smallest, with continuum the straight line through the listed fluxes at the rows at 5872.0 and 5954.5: 5887.0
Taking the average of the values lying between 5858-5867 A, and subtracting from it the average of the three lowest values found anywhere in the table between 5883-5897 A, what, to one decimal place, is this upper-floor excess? 3.5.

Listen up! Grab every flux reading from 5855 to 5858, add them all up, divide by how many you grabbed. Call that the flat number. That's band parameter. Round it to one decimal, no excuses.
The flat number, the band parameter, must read 11.5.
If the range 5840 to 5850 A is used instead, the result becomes 13.5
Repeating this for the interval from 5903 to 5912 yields 12.0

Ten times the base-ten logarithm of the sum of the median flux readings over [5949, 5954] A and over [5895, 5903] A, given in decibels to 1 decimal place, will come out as 14.0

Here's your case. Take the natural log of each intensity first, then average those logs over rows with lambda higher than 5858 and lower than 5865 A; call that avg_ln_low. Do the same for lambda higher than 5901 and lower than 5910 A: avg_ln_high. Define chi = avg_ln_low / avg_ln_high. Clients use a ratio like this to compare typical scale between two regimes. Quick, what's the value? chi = 1.05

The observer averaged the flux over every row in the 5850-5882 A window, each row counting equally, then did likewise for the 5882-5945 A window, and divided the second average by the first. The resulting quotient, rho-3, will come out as 0.94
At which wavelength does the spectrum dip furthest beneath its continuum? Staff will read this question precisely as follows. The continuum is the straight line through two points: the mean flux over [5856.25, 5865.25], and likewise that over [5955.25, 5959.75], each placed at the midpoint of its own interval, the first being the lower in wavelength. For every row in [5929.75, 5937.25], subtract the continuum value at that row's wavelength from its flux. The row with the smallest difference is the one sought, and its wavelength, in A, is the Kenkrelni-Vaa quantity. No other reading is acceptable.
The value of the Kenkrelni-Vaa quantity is 5936.5 A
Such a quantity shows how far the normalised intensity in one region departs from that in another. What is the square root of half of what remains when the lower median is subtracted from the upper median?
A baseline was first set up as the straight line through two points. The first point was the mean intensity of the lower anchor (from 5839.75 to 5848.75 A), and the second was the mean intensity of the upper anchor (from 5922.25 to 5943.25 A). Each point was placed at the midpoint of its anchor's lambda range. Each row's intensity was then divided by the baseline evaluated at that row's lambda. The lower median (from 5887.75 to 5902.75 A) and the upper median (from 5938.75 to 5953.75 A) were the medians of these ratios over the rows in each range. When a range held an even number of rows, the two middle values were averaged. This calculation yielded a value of 0.24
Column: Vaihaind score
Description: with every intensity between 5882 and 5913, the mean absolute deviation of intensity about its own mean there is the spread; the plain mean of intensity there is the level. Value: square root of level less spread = 3.21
